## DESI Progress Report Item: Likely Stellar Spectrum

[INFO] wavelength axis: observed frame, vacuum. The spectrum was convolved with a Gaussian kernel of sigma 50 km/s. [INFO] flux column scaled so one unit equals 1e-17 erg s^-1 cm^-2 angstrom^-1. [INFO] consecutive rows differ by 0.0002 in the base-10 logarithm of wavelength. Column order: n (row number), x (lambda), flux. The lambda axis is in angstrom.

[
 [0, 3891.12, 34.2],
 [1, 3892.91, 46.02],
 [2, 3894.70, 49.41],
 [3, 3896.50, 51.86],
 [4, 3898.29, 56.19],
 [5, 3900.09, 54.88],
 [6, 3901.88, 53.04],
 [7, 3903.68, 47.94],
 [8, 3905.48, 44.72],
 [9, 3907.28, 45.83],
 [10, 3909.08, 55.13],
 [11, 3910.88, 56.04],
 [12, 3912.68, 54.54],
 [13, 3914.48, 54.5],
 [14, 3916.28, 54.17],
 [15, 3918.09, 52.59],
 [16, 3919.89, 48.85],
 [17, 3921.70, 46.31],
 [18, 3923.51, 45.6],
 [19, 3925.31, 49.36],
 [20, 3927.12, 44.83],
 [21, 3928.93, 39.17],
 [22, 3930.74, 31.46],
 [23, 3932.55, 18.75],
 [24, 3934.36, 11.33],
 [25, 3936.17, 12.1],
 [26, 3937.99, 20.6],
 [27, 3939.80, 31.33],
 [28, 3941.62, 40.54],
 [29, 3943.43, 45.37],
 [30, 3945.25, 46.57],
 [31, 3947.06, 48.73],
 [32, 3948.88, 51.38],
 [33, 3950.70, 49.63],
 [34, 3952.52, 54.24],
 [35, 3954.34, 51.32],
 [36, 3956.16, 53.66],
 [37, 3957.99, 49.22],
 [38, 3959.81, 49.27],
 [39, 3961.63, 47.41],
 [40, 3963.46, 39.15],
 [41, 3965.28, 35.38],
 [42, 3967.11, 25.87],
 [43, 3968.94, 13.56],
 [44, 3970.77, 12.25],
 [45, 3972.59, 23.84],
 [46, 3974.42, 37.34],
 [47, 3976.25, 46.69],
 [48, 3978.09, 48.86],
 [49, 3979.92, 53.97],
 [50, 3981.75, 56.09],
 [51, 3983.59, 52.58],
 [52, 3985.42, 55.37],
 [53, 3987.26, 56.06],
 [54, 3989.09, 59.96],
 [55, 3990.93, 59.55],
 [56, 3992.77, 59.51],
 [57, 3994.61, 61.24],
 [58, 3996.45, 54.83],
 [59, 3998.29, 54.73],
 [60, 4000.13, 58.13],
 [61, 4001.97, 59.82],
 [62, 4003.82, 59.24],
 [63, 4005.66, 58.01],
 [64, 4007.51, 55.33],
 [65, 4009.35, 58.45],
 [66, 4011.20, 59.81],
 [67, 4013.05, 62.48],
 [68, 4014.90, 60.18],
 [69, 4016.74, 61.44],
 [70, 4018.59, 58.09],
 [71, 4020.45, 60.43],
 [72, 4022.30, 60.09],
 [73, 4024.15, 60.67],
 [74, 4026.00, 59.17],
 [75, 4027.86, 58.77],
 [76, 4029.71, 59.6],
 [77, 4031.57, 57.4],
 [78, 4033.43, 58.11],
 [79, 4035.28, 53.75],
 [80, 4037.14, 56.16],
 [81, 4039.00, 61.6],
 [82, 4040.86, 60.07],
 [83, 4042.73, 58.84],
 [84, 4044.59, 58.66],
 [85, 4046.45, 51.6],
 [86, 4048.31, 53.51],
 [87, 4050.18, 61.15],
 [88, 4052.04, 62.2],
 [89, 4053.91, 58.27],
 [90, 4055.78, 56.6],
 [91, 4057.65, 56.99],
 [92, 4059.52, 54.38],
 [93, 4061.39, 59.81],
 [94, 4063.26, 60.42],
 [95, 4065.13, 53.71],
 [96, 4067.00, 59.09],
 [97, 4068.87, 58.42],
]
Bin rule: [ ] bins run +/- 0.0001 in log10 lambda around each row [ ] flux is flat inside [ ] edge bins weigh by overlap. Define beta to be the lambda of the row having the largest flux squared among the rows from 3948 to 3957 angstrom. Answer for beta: 3952.52 angstrom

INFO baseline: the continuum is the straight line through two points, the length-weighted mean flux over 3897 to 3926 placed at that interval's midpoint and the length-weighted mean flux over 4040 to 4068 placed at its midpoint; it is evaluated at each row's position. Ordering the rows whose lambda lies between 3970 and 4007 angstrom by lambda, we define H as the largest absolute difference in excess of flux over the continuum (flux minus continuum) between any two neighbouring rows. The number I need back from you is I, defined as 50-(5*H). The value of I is -17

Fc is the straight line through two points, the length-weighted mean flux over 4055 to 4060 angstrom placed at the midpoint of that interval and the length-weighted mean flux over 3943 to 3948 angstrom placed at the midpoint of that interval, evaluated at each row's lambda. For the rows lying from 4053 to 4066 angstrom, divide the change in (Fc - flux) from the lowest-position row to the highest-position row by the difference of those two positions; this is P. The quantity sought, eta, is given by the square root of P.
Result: 0.70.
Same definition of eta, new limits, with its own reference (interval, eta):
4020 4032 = 0.59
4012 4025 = 0.49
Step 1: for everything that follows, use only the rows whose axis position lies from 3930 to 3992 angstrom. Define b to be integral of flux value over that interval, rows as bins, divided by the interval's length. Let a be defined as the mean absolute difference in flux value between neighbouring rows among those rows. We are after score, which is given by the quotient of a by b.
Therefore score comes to 0.12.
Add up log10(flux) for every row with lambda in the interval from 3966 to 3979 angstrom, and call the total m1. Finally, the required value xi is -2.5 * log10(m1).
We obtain -2.49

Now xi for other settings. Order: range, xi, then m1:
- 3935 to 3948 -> -2.55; 10.5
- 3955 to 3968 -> -2.64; 11.3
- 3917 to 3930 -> -2.67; 11.7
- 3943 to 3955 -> -2.69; 11.9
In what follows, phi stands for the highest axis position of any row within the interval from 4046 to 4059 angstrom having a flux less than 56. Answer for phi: 4048.31 angstrom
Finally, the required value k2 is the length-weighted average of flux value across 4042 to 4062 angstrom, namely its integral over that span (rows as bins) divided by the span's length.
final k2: 57.4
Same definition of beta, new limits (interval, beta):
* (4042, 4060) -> 4052.04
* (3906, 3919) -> 3910.88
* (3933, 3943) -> 3941.62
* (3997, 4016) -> 4013.05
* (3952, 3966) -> 3952.52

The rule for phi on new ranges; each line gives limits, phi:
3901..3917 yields 3916.28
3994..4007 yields 3998.29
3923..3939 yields 3937.99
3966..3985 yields 3983.59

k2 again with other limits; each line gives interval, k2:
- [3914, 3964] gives 42.3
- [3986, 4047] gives 58.6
